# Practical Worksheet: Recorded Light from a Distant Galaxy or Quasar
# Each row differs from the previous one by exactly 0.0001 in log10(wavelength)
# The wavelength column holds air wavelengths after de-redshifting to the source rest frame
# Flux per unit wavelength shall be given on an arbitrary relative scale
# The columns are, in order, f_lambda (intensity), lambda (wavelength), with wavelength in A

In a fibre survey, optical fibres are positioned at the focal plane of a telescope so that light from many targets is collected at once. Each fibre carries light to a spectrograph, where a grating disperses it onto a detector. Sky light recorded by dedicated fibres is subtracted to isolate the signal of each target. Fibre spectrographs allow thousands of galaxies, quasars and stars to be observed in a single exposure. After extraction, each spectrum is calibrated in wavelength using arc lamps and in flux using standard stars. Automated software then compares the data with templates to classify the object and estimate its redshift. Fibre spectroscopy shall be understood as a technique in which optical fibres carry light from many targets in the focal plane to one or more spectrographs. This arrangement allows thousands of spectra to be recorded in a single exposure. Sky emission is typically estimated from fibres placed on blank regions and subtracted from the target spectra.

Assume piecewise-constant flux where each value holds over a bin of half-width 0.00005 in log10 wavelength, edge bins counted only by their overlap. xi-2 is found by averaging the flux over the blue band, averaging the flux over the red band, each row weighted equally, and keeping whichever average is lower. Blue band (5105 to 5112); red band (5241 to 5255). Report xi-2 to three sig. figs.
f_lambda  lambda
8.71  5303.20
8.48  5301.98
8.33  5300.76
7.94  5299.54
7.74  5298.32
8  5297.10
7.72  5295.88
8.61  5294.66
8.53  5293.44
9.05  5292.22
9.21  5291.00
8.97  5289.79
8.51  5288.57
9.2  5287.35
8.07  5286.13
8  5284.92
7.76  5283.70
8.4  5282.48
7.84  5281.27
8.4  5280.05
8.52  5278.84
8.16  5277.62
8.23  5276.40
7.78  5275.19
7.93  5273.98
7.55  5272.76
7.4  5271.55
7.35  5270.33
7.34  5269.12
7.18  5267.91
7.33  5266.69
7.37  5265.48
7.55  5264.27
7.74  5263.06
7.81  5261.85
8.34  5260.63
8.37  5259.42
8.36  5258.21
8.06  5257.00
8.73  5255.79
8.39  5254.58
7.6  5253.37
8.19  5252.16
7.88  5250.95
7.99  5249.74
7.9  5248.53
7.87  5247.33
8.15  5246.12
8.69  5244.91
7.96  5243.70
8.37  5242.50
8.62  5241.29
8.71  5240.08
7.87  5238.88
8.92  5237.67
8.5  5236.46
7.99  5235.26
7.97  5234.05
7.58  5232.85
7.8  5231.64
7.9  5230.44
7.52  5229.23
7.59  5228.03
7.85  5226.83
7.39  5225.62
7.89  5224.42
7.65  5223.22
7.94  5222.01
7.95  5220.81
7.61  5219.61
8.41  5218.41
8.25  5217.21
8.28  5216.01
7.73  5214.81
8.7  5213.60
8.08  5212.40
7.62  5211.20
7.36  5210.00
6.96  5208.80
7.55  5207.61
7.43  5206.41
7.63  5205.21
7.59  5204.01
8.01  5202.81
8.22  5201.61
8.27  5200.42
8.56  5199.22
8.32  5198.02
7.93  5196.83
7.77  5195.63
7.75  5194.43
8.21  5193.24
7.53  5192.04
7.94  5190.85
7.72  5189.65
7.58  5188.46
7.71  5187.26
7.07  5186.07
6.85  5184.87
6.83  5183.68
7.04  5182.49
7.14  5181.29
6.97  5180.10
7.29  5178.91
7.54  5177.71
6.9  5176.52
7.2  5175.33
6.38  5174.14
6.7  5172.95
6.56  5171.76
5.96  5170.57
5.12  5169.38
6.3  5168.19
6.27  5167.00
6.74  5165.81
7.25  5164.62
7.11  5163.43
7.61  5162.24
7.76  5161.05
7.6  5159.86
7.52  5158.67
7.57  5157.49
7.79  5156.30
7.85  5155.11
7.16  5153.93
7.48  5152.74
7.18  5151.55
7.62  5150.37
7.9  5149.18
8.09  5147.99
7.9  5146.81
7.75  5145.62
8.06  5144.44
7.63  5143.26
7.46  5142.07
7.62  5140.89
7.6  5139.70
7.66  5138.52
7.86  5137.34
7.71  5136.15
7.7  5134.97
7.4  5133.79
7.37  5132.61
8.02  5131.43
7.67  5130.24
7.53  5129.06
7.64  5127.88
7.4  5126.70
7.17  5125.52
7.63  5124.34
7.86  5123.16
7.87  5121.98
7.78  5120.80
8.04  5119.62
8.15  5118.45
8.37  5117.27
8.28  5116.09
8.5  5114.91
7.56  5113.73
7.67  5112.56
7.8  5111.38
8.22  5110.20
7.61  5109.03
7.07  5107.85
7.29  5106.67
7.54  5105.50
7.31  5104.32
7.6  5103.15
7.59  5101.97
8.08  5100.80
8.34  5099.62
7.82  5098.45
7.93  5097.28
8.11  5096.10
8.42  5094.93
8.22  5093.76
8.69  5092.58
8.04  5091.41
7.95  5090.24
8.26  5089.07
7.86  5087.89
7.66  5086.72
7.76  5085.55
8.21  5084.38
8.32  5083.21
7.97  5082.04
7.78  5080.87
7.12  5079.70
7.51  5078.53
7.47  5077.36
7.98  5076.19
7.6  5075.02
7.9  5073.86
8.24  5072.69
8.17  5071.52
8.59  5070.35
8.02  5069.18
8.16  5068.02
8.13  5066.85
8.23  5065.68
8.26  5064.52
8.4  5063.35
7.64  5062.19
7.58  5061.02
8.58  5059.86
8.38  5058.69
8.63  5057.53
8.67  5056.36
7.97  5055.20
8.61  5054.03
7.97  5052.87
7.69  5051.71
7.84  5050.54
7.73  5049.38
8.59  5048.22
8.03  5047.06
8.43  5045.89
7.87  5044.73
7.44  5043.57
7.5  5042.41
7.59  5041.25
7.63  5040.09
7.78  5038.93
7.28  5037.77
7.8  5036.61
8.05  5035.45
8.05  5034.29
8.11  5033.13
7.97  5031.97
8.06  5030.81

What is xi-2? 7.59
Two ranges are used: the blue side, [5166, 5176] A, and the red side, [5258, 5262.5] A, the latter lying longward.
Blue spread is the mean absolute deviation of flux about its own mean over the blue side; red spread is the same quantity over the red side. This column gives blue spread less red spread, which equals 0.19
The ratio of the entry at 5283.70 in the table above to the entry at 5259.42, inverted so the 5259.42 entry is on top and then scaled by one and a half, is 1.62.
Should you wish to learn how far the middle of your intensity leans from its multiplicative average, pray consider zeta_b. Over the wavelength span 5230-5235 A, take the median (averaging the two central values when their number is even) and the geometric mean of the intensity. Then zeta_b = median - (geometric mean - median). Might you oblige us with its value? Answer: 7.89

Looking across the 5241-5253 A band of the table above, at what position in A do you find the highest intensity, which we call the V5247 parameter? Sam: 5244.91 A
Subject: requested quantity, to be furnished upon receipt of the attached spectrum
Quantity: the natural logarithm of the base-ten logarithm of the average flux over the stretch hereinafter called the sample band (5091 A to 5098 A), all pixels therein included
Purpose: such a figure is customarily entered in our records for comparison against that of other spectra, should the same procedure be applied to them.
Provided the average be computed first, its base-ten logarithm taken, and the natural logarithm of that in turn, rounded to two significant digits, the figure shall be -0.088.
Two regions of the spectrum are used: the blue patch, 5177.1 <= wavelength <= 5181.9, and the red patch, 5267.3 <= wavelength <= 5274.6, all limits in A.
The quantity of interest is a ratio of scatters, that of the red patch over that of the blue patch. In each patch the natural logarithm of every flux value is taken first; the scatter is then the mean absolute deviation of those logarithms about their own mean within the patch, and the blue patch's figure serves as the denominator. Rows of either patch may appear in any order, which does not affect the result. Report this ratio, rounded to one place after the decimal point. 1.0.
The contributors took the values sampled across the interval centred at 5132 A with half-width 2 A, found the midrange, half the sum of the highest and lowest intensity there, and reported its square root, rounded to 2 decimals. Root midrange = 2.77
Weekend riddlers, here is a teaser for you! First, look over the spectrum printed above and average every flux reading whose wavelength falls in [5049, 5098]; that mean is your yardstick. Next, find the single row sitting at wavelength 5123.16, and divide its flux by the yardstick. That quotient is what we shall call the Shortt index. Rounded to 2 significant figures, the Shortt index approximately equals 0.98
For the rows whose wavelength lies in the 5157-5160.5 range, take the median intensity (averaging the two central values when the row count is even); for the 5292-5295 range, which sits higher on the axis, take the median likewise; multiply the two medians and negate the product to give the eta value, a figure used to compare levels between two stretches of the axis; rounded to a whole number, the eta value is -65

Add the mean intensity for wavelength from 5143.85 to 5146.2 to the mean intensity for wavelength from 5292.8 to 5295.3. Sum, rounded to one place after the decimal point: 16.5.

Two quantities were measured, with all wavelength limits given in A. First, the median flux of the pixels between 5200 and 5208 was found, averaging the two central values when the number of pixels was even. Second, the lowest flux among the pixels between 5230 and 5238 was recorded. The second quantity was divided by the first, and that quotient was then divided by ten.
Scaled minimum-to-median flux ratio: 0.099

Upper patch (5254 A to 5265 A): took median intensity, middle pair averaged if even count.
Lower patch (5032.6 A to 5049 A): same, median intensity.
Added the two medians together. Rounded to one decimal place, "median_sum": 16.2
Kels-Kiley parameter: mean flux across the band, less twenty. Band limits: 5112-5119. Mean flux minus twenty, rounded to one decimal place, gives -11.9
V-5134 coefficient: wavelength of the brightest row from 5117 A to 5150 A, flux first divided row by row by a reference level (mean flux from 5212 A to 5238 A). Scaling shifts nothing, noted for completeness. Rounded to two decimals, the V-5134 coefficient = 5117.27 A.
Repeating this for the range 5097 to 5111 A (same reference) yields 5099.62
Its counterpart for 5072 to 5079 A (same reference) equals 5072.69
